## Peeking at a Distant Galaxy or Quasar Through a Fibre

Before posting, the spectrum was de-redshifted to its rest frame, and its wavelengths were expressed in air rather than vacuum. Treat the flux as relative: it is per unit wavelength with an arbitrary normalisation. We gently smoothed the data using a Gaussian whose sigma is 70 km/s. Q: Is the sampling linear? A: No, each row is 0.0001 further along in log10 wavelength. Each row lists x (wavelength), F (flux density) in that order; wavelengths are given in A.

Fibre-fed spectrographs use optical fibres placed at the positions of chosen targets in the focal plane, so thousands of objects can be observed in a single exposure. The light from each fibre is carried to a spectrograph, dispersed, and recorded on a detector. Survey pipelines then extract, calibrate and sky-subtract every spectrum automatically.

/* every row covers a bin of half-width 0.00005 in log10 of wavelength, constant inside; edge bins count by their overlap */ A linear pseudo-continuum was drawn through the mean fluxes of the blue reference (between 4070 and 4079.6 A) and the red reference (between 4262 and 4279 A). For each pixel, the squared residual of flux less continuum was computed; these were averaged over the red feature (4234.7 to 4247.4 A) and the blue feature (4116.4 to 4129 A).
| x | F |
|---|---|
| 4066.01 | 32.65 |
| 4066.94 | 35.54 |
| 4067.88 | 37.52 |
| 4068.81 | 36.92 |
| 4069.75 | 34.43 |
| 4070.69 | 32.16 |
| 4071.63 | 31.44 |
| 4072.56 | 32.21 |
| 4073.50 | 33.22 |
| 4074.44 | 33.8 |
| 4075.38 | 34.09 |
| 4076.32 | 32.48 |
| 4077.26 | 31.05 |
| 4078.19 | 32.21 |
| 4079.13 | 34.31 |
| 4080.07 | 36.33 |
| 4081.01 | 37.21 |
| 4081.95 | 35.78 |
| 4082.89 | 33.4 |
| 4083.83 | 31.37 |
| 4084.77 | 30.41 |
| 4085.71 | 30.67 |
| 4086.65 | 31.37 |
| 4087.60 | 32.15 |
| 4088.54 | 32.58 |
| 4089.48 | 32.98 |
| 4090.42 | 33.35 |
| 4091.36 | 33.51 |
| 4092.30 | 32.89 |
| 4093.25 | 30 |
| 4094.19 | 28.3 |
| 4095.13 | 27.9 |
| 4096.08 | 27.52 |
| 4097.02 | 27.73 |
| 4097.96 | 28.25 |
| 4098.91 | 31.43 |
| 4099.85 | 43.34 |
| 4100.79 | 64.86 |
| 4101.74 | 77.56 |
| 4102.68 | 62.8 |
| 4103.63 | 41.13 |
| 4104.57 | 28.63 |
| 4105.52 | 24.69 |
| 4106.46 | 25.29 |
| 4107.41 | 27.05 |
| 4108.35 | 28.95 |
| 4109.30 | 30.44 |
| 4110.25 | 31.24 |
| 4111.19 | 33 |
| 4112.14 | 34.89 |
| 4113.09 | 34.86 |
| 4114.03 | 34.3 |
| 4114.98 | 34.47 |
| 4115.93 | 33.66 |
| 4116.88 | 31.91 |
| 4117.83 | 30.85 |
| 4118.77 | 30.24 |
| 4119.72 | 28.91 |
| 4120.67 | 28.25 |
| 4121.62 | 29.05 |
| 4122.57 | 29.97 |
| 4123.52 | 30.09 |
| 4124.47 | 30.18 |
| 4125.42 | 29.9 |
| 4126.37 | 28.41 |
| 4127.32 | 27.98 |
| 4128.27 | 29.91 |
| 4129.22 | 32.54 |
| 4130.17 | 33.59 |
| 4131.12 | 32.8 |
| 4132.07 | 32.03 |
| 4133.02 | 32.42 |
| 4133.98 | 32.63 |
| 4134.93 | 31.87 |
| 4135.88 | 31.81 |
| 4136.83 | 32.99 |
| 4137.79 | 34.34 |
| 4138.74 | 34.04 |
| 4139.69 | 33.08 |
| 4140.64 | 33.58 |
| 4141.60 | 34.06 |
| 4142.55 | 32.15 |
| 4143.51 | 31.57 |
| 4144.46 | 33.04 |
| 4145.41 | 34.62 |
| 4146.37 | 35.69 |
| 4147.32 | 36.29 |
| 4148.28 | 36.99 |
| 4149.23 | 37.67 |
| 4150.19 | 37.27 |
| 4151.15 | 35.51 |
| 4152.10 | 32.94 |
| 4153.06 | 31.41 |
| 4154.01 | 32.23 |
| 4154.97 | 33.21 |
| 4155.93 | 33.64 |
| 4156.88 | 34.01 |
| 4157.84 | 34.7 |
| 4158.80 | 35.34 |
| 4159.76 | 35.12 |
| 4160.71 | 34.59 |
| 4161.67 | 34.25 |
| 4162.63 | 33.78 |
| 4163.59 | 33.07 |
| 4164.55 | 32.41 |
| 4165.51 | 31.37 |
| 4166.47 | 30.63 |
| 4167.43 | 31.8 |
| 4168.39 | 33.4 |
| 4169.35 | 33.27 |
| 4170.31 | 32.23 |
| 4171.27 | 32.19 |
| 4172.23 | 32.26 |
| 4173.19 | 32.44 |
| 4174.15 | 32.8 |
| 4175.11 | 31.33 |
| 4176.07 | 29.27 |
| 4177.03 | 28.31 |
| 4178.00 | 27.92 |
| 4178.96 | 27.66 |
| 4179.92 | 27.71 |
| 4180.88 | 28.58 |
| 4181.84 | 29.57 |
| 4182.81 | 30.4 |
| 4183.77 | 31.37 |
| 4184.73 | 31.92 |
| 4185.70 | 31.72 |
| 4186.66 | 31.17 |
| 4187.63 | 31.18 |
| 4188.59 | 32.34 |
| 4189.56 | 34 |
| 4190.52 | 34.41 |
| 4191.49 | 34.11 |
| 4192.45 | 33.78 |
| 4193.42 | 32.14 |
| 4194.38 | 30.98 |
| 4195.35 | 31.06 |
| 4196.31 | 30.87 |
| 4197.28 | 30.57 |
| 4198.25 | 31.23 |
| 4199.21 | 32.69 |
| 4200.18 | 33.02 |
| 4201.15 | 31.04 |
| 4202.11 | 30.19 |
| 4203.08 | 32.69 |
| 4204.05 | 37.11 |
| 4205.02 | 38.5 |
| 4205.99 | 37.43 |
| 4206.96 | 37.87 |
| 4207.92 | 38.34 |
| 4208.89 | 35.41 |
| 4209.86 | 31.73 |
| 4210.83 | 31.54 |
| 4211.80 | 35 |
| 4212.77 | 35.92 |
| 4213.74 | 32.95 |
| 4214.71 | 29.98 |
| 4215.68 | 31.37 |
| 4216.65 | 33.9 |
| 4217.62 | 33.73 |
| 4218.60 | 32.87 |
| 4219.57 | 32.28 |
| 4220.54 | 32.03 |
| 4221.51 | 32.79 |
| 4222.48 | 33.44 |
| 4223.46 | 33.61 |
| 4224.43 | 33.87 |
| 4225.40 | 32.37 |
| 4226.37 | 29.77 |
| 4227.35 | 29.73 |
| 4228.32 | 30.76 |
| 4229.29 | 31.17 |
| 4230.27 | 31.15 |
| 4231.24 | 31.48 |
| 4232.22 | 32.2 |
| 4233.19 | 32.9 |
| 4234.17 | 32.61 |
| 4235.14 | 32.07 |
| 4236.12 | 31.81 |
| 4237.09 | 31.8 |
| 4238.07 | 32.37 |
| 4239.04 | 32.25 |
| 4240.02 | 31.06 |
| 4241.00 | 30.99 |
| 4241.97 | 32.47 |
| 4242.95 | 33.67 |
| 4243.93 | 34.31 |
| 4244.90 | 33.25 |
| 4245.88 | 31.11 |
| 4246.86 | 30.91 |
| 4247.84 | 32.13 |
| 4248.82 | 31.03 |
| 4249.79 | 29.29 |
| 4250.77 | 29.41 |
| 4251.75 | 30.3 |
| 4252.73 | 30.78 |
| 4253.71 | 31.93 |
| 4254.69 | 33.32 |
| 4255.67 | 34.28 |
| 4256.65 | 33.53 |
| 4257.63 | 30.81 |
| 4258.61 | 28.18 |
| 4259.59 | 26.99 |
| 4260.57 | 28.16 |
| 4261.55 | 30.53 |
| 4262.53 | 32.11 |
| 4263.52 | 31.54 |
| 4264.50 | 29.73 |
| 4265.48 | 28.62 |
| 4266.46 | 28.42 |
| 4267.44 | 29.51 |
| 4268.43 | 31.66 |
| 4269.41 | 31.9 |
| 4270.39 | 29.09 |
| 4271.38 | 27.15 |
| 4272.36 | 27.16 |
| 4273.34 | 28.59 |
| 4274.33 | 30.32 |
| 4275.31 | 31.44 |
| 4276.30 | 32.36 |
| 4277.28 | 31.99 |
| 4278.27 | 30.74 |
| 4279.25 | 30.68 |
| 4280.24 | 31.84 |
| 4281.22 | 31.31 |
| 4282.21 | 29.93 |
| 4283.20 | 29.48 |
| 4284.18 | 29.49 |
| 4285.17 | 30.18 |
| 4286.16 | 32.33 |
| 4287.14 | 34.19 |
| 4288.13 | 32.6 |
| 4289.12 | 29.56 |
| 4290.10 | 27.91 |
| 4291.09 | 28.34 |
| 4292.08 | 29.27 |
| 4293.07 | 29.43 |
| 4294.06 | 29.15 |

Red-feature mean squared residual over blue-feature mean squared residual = 0.54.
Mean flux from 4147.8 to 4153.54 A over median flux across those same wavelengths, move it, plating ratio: 0.97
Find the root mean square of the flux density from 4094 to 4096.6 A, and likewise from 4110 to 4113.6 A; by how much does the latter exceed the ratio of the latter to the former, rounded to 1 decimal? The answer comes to 32.3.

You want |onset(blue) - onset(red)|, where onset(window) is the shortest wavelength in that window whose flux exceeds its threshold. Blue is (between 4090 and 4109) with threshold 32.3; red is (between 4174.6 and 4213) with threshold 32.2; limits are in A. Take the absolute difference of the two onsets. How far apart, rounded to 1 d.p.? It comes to 98.2 A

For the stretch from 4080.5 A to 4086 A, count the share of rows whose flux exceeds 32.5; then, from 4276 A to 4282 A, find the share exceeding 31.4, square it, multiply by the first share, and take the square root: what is 0.35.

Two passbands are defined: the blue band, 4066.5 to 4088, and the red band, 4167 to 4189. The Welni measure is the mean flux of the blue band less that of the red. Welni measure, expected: 2.6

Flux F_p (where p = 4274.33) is 30.32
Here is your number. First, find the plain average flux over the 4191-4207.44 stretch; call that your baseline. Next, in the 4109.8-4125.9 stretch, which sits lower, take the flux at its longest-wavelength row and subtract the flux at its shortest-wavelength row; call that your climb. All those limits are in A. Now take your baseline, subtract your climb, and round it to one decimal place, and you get 34.6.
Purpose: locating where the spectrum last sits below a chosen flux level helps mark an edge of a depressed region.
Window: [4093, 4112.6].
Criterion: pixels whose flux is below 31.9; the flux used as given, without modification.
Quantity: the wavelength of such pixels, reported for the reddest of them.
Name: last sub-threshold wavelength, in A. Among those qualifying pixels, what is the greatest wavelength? 4110.25 A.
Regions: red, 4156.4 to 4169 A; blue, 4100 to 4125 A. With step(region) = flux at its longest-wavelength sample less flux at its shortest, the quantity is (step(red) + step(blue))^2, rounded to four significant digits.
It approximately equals 1245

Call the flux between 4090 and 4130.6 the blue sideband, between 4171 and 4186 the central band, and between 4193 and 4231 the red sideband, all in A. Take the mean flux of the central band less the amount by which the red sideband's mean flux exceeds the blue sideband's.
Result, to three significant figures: 31.0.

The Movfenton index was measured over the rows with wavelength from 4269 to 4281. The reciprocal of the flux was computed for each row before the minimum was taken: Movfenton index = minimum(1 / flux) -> 0.0309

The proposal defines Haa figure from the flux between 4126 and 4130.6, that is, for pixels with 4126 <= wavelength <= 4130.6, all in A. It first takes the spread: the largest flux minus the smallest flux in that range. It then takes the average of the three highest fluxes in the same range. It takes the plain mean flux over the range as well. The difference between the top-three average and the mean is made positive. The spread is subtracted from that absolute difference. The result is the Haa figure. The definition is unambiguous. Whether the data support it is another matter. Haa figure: -4.1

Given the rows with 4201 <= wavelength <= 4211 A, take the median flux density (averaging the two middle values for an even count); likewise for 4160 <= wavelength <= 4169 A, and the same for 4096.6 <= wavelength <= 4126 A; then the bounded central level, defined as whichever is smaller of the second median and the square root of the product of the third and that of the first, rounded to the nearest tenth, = 32.8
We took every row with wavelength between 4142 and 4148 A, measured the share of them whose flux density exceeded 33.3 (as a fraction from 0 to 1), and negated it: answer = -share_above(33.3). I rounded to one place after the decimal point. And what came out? -0.5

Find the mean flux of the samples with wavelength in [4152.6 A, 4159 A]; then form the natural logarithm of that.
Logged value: 3.51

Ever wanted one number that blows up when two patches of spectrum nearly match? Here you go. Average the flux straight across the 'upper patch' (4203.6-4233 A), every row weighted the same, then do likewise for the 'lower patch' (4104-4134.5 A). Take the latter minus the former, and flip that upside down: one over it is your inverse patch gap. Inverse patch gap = -0.4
